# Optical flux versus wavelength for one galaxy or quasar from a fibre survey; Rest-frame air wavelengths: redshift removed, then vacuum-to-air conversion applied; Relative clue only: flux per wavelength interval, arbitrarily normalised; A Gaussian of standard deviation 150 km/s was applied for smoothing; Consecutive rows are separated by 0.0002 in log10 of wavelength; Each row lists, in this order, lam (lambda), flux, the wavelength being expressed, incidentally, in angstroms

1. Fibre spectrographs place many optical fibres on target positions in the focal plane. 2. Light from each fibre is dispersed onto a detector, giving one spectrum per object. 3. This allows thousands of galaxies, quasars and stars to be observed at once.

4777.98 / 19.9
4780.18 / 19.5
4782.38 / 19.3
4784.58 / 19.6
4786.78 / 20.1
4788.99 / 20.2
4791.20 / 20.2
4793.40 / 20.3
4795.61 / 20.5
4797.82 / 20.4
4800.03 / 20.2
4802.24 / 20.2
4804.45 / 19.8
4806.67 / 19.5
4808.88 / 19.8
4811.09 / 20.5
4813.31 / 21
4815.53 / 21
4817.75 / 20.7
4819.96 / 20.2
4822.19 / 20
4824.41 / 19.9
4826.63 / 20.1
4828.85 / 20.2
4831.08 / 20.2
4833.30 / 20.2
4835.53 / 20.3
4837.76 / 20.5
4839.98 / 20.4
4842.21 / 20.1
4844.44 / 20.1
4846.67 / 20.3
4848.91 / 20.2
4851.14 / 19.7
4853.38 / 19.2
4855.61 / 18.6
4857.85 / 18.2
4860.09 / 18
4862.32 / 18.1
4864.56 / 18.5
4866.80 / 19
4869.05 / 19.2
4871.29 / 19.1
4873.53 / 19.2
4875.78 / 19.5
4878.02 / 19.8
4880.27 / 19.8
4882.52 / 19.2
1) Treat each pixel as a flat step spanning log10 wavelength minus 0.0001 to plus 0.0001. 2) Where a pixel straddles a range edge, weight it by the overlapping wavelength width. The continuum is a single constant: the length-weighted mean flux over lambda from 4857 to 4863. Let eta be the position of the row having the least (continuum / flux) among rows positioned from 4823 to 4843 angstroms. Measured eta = 4837.76 angstroms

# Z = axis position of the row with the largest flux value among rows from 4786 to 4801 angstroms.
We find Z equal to 4795.61 angstroms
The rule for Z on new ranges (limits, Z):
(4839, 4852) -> 4839.98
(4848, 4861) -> 4848.91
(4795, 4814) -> 4813.31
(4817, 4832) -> 4817.75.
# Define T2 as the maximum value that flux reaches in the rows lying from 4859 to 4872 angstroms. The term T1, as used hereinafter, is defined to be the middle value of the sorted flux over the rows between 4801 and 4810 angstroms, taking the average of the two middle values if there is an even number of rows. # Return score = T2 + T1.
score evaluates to 39.0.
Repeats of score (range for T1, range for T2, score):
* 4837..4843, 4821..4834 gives 40.6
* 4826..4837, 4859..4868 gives 39.2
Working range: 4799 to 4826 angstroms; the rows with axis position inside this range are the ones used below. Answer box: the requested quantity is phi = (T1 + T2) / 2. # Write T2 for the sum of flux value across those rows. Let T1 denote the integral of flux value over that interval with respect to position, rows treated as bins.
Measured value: 395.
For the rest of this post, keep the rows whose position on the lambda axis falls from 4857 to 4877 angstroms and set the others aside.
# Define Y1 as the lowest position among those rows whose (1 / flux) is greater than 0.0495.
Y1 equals 4857.85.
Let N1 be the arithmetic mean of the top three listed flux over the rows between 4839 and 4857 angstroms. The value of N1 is 20.3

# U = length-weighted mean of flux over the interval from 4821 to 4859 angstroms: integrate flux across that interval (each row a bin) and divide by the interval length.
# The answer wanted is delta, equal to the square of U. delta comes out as 396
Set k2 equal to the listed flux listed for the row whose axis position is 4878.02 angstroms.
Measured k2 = 19.8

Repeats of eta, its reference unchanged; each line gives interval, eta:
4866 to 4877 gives 4875.78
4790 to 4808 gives 4795.61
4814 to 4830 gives 4815.53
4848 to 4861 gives 4848.91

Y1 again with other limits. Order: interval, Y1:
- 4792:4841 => 4800.03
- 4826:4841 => 4826.63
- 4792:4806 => 4800.03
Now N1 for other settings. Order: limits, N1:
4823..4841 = 20.4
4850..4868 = 19.3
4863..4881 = 19.7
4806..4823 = 20.9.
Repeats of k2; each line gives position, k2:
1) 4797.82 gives 20.4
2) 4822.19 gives 20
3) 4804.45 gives 19.8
